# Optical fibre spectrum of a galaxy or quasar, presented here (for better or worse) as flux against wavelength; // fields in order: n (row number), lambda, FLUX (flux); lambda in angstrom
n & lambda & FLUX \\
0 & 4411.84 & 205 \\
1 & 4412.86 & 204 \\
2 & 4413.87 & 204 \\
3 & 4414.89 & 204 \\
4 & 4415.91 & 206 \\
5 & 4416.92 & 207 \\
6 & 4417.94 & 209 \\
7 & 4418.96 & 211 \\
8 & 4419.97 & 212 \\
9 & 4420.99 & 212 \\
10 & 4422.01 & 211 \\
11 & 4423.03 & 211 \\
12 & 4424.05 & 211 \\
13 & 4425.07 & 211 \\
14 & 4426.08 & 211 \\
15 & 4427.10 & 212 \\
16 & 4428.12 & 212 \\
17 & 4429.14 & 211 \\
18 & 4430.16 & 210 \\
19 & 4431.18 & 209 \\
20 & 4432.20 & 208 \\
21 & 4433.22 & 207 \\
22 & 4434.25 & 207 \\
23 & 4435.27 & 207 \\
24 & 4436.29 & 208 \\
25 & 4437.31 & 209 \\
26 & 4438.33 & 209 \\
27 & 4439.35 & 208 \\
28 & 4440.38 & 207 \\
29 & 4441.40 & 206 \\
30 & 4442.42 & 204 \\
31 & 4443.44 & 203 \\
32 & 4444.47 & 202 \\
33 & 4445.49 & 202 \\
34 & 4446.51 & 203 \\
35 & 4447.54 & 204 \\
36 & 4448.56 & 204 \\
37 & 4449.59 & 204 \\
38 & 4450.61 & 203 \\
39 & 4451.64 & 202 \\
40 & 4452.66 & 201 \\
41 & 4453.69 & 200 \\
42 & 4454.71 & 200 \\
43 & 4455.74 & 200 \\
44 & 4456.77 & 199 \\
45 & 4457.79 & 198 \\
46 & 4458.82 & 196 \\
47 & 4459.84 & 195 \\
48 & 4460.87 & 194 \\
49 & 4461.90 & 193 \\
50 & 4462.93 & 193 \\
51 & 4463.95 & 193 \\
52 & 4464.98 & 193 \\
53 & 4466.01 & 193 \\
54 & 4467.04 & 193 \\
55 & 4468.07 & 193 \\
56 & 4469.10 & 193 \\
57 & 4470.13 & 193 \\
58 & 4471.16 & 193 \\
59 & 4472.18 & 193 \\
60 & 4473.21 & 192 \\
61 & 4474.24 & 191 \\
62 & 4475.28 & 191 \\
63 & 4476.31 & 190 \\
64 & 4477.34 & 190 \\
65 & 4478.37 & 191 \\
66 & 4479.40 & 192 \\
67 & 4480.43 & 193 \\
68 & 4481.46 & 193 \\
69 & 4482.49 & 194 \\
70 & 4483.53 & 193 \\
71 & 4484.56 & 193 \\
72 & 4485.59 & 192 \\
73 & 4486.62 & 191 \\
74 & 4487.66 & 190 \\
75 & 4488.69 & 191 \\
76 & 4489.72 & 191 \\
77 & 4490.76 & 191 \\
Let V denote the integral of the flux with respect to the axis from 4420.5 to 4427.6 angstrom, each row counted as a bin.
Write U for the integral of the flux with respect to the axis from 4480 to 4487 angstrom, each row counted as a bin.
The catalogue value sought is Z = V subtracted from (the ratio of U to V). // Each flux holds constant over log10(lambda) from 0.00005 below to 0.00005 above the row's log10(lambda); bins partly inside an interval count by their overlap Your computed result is -1500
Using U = 1350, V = 1501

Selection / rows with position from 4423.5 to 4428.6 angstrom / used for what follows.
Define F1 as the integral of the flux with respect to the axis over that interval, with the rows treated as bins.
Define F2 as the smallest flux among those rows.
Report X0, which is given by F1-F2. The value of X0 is 868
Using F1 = 1079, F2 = 211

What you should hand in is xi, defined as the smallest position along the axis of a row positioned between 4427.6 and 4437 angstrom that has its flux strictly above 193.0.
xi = 4428.12 angstrom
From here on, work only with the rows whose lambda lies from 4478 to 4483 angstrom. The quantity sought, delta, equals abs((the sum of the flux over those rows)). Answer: 963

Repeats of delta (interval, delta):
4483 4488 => 959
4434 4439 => 1040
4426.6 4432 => 1054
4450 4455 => 1006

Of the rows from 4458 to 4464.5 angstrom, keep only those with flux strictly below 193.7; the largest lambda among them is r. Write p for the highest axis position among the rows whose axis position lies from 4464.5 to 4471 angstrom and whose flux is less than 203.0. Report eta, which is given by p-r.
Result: 6.2 angstrom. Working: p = 4470.13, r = 4463.95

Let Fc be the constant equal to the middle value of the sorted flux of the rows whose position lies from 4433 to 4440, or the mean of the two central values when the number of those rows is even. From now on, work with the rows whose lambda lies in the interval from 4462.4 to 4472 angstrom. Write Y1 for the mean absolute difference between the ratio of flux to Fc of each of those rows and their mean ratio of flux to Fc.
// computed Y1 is 0.0000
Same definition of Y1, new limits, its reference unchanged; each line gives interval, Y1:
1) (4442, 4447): 0.0031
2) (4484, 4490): 0.0037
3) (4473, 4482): 0.0045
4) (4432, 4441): 0.0033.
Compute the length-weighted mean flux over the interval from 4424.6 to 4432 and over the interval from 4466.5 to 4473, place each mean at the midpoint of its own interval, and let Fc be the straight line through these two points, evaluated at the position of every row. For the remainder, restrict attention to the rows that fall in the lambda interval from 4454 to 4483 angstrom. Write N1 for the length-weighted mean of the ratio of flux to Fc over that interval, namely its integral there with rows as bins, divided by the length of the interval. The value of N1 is 1.001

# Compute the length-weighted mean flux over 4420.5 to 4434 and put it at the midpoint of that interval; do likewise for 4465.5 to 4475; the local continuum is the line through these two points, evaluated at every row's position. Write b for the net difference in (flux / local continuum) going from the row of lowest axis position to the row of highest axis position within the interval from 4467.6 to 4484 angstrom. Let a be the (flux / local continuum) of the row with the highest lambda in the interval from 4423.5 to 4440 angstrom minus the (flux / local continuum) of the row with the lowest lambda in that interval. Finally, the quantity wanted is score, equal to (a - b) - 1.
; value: -1.02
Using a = 0.016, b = 0.034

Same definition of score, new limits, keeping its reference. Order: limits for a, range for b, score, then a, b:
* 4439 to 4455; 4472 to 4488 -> -1.03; -0.008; 0.019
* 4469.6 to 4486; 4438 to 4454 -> -0.96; 0.029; -0.013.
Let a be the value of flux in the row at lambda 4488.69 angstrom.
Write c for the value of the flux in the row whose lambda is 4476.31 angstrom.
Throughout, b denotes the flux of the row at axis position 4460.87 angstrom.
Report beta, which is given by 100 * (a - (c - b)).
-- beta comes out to 19500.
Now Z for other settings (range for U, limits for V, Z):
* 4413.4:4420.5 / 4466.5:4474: -1446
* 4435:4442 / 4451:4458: -1400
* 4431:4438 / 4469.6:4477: -1418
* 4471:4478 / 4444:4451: -1422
